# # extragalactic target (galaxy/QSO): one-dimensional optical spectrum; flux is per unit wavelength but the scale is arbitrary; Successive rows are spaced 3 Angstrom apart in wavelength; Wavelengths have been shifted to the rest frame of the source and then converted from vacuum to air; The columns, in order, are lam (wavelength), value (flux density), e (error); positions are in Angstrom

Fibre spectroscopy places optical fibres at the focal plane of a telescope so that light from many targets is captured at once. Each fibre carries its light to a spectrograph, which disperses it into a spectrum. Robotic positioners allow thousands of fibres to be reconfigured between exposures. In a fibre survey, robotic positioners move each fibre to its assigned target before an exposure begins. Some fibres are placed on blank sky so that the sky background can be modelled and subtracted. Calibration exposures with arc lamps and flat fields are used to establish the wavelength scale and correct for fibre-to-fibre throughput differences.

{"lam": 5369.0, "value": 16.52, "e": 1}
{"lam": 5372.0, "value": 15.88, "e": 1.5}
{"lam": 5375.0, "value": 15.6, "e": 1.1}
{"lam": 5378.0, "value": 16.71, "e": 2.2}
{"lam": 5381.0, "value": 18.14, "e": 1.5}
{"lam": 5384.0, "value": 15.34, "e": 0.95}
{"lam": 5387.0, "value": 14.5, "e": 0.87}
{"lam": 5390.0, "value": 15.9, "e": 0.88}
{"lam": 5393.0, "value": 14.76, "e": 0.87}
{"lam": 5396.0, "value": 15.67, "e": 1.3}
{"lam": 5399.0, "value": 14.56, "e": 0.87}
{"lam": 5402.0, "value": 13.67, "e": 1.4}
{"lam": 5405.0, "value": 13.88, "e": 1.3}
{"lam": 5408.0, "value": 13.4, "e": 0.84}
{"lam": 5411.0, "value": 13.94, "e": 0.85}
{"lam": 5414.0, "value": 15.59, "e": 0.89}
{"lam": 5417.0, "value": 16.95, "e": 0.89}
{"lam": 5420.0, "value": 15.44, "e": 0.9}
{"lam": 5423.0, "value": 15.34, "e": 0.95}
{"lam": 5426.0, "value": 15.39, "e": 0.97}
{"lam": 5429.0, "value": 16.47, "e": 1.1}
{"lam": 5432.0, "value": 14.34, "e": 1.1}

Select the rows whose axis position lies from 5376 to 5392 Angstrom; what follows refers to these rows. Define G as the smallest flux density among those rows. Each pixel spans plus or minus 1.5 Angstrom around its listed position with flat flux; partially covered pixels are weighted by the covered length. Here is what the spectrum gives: 14.5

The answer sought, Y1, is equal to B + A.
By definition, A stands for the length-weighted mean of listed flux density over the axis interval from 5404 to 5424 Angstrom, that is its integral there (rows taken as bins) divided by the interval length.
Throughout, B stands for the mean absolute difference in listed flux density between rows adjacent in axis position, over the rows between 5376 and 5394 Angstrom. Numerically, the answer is 16.5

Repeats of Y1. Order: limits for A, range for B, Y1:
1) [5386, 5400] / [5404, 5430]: 16.0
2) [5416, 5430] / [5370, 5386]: 17.3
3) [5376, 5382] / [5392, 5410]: 17.9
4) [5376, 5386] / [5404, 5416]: 17.5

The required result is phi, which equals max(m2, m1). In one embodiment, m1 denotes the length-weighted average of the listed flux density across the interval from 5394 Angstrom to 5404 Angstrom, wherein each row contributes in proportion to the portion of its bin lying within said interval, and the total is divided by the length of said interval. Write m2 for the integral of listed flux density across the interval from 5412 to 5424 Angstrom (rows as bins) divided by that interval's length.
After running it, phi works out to 15.77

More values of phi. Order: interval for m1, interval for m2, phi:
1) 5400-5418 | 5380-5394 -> 15.68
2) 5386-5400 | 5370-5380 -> 16.19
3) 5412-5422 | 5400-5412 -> 15.86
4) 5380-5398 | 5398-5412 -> 15.62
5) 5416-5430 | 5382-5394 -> 15.86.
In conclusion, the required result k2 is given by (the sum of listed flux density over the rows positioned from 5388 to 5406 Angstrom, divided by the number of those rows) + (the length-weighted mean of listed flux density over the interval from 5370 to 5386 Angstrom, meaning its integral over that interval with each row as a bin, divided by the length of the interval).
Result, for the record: 31.0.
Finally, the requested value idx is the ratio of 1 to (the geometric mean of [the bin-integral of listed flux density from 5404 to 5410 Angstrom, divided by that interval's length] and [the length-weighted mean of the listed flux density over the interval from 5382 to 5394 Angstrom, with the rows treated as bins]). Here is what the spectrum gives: 0.0693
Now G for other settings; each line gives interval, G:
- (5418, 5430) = 15.34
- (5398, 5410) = 13.4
